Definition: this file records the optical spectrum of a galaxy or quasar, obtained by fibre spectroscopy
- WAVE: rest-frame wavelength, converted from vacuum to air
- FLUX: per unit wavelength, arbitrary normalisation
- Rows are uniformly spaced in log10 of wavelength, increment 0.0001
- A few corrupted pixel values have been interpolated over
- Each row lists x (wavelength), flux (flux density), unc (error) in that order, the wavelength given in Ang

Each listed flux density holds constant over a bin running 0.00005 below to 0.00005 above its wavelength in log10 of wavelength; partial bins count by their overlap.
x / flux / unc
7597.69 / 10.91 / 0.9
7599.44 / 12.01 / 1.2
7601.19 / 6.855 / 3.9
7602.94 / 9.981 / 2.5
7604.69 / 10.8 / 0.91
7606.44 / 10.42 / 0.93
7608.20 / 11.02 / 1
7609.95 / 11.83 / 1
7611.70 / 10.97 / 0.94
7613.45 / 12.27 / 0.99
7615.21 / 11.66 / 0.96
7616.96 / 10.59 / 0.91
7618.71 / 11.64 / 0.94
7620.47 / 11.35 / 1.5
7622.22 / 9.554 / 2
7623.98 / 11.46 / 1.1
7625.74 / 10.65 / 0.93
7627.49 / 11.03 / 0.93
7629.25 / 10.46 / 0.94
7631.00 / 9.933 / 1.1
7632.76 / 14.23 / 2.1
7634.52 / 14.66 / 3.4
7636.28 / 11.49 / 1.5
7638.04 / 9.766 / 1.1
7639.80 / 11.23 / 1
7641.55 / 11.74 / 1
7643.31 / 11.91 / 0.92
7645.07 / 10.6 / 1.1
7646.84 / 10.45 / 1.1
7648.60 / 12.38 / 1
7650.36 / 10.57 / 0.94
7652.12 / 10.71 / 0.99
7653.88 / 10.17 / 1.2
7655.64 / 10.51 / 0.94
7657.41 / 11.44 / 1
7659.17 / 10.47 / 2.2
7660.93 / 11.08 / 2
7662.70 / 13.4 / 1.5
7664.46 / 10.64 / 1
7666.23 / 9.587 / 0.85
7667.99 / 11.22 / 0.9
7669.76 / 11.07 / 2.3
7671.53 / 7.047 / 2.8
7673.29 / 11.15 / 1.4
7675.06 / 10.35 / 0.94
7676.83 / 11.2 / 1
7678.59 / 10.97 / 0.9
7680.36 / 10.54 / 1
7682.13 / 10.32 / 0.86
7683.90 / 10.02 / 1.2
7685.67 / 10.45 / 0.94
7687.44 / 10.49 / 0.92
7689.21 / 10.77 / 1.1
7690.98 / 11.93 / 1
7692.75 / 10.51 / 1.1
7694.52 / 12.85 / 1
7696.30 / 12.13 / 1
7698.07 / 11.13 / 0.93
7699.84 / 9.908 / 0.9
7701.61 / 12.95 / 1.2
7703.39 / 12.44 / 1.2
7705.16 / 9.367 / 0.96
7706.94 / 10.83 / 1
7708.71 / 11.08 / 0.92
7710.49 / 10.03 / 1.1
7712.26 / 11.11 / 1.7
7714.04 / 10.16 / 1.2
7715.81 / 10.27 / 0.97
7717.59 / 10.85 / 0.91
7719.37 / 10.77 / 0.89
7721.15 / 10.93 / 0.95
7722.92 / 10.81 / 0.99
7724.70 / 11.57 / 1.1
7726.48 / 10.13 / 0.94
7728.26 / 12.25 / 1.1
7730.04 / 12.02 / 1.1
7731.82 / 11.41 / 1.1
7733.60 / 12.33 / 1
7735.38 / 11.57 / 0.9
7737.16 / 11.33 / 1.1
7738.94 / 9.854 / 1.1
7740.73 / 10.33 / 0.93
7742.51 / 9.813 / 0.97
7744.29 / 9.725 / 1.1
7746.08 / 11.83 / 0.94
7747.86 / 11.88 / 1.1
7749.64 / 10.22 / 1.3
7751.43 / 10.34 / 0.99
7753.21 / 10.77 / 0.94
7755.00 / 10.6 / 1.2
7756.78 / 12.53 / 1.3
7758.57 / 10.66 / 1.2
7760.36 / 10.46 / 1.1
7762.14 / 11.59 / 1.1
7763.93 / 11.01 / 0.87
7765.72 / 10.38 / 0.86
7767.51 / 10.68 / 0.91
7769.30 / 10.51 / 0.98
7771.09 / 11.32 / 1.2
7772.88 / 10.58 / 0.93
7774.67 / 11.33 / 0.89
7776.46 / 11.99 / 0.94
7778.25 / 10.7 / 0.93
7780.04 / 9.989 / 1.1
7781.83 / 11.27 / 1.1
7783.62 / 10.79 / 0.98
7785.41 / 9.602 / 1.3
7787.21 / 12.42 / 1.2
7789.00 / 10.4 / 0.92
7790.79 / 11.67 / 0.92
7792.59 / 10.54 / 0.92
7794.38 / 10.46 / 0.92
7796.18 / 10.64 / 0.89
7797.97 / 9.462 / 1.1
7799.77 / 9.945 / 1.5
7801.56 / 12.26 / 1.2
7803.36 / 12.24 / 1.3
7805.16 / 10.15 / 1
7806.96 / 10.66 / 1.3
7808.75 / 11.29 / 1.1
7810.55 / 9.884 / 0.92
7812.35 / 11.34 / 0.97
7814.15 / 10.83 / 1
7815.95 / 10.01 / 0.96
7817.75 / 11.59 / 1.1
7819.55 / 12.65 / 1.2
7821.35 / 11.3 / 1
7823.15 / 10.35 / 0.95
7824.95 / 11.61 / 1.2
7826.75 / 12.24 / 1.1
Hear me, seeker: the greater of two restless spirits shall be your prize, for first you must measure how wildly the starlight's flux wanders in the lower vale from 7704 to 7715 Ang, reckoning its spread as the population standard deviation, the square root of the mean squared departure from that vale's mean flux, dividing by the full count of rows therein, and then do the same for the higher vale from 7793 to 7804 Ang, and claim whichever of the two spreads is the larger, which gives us 1.1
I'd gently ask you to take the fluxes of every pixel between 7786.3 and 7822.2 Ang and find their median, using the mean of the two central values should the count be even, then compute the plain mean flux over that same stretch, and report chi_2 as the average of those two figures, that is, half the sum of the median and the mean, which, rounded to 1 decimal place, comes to 10.9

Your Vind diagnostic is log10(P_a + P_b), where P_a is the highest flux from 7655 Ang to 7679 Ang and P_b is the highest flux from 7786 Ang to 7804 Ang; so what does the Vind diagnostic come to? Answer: 1.41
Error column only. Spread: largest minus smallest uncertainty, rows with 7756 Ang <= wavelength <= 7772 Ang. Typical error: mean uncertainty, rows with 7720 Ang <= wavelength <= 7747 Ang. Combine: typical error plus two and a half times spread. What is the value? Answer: 2.12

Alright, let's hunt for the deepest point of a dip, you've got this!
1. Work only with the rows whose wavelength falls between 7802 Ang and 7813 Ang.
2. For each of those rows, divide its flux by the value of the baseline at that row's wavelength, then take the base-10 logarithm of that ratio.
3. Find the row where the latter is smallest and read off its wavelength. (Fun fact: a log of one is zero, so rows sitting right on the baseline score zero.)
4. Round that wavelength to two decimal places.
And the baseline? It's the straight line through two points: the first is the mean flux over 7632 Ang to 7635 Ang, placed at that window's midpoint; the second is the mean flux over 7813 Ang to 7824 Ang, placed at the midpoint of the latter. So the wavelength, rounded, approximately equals 7810.55 Ang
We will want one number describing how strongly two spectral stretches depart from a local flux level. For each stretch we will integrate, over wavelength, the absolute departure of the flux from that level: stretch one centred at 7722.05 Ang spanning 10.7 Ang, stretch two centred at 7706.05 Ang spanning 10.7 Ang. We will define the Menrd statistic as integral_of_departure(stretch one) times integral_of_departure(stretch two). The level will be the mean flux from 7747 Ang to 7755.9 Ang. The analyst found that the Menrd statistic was 35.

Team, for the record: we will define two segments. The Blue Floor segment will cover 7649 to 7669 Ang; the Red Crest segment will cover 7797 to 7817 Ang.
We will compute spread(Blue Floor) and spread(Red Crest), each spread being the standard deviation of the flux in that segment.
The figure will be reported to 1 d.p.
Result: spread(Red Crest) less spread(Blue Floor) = 0.0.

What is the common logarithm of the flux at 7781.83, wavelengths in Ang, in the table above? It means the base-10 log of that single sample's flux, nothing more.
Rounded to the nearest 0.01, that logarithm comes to 1.05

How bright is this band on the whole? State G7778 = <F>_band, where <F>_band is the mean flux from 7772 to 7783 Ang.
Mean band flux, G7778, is 10.98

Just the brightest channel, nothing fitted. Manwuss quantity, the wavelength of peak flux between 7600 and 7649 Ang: 7634.52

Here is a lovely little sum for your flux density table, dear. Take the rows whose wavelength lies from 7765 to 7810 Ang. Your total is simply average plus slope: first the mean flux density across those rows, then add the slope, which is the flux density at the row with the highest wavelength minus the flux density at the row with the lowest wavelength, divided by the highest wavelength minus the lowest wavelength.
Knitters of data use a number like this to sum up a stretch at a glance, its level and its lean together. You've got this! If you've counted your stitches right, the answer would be 10.9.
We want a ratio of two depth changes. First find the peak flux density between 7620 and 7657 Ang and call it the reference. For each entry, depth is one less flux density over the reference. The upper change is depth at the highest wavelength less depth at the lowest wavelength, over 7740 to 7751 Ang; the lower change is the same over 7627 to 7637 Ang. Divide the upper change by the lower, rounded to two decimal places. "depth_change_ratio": -0.24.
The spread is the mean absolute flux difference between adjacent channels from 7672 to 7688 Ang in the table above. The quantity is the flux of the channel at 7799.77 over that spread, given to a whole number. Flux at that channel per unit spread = 24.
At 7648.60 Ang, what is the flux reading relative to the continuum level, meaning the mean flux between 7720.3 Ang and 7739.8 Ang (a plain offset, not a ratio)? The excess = 1.1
